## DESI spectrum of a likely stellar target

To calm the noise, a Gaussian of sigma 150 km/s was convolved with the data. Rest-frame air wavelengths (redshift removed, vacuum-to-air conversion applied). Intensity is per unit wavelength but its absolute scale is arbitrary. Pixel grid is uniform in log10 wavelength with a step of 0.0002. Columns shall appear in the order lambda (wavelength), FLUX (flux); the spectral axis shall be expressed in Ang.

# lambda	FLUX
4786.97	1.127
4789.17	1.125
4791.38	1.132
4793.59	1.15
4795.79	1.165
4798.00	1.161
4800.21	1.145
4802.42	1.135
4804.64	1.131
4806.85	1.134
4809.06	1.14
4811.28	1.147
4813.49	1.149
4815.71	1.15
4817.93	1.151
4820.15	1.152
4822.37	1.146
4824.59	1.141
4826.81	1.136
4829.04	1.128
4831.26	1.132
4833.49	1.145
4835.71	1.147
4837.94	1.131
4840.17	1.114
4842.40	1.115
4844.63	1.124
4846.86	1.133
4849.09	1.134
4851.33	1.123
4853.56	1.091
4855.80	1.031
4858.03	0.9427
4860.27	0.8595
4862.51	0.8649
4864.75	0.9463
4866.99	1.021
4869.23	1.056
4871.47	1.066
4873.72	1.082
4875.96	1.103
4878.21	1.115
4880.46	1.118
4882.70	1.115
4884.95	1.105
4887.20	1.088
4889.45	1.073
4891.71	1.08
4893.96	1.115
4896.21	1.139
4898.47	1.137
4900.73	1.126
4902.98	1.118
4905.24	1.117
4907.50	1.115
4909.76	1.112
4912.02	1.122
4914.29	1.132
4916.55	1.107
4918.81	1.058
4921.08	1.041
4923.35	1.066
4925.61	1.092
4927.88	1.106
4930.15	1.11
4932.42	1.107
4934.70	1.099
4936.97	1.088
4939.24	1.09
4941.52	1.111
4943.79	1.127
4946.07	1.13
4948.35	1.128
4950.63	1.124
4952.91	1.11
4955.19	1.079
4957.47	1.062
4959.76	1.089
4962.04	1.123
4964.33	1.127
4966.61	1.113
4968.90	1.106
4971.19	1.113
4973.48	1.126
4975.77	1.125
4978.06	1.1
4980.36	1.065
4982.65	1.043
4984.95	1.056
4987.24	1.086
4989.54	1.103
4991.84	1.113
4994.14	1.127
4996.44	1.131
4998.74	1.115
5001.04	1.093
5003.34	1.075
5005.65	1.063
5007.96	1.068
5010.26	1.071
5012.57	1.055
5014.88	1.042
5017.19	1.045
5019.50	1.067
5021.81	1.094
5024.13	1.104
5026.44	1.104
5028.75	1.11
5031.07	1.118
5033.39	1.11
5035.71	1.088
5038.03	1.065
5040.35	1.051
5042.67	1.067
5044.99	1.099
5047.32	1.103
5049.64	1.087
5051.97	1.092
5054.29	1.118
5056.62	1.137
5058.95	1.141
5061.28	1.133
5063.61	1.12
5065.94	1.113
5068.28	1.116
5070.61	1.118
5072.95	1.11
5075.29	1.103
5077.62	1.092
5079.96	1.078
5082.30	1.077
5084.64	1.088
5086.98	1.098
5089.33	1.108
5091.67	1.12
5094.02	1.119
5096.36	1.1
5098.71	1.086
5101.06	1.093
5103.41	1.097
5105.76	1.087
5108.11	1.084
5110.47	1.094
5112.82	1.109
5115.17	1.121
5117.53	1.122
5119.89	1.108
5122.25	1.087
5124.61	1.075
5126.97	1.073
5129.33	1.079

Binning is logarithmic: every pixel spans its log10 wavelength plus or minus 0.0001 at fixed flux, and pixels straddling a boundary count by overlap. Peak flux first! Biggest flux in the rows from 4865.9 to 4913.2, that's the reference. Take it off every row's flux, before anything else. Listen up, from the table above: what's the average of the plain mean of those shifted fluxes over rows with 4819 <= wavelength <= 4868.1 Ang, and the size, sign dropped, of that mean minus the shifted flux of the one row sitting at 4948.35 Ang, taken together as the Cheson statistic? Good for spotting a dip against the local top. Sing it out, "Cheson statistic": -0.0055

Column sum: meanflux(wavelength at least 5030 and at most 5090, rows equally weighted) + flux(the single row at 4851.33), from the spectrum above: 2.22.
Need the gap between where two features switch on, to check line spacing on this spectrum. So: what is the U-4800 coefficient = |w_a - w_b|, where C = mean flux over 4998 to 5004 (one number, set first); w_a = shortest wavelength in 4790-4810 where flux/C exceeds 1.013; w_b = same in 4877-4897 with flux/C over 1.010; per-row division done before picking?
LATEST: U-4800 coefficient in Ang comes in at 86.8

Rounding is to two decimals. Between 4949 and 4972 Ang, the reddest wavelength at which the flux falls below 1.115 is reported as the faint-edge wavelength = 4971.19 Ang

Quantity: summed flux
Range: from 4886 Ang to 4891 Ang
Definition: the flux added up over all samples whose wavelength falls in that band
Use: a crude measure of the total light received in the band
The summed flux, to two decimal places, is 2.16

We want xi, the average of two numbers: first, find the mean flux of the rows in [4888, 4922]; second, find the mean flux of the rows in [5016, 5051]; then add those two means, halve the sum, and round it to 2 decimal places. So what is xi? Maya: 1.10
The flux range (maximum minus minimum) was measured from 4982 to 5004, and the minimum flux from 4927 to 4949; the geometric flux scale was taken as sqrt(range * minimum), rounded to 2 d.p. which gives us 0.31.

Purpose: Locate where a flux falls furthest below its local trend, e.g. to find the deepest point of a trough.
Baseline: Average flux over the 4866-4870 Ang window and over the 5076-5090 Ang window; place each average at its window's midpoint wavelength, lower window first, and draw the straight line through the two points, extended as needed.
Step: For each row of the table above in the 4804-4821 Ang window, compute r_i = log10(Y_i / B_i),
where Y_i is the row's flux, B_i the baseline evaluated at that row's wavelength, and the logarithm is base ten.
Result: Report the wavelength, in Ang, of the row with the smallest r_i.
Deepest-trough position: 4804.64 Ang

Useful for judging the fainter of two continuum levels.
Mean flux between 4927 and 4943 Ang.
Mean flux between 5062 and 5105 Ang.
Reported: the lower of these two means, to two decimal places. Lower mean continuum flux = 1.10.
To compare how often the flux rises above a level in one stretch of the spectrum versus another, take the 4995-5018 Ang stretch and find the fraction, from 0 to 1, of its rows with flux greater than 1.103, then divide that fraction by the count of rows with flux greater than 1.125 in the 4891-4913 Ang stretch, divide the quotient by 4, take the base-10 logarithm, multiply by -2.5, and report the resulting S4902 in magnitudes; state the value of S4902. 4.4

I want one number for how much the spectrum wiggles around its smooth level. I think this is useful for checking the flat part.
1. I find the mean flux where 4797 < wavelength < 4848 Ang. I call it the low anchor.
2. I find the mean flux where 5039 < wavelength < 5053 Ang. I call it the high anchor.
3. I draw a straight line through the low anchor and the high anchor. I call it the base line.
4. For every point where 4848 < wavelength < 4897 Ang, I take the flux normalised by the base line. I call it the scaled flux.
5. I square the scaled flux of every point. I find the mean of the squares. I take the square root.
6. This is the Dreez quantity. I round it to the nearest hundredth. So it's 0.94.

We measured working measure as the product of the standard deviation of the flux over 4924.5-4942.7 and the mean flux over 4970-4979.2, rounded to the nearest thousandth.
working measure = 0.010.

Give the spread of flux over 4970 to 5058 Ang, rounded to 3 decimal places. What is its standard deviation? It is 0.027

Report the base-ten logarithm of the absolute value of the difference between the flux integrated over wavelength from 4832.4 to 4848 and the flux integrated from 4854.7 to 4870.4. 0.41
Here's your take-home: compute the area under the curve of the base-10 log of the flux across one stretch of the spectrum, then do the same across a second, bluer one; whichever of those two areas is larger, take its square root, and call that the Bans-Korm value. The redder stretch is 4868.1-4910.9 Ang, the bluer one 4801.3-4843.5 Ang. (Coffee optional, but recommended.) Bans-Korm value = 1.54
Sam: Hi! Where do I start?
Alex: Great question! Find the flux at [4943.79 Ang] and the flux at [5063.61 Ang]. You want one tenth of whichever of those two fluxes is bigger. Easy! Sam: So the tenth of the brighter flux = 0.113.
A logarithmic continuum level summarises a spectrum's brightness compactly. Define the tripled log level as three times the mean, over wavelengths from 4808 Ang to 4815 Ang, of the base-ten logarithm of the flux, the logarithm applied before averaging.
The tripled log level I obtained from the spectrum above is 0.177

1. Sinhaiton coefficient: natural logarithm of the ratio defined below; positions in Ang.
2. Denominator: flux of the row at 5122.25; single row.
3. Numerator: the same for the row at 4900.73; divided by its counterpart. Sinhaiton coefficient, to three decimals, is 0.035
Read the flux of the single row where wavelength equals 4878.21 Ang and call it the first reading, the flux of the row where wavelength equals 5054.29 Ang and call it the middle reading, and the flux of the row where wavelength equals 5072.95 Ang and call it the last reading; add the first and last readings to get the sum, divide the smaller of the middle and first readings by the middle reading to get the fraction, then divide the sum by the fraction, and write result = 2.231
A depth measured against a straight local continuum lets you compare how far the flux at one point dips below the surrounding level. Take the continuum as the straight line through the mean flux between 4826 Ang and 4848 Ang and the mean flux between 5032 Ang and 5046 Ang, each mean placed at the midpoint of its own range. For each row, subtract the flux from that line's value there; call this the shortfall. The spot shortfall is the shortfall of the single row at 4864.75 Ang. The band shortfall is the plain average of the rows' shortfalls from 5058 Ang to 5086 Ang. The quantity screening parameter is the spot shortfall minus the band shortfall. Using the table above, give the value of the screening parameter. 0.21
